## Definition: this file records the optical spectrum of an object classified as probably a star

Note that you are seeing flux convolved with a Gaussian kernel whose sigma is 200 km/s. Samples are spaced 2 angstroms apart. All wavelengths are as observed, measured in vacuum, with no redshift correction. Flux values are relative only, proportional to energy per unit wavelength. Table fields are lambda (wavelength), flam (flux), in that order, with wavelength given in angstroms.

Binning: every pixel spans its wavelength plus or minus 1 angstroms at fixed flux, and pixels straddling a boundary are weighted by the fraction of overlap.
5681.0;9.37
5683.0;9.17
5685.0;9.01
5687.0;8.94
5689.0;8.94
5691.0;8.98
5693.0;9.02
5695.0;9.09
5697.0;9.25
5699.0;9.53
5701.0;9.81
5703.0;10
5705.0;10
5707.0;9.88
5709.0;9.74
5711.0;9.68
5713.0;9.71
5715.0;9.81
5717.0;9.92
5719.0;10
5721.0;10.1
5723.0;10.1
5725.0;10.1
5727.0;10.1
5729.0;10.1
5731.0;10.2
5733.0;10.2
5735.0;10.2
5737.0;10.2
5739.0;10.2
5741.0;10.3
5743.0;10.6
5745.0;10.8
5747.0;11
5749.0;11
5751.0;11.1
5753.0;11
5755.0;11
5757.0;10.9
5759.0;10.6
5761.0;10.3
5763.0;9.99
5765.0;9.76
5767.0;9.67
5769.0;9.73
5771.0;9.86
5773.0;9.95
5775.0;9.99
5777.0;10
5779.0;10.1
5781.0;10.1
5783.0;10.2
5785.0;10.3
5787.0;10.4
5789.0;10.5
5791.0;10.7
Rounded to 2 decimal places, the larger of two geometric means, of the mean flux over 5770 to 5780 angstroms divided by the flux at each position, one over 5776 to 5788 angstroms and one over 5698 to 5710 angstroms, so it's 1.02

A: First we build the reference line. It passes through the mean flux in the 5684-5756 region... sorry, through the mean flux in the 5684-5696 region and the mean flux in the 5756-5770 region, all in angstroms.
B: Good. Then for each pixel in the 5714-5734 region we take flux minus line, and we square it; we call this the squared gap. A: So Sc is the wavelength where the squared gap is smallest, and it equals 5715.0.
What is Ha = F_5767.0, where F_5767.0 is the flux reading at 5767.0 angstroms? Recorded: 9.67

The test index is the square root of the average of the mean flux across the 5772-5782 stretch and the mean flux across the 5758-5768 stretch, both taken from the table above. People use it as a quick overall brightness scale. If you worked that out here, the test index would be 3.17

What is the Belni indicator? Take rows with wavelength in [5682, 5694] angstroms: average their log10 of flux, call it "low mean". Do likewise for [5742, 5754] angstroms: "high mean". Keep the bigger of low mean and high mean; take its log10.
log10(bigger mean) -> 0.016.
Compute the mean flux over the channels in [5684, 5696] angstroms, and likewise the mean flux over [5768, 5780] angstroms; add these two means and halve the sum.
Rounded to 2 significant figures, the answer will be 9.5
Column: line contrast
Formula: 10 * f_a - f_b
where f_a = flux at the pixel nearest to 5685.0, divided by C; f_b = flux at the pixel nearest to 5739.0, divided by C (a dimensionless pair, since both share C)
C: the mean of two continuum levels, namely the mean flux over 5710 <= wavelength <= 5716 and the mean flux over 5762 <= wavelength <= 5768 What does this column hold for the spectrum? 8.18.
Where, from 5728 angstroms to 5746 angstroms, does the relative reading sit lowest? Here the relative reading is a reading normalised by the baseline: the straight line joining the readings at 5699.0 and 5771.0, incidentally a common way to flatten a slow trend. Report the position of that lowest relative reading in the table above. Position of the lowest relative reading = 5729.0 angstroms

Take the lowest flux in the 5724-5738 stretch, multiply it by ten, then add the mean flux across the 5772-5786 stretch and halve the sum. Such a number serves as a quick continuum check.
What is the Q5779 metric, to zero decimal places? 56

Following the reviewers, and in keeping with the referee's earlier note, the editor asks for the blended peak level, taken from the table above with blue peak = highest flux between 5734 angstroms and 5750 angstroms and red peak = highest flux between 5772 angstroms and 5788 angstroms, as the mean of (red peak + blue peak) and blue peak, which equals 16.2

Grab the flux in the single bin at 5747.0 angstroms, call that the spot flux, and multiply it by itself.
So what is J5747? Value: 121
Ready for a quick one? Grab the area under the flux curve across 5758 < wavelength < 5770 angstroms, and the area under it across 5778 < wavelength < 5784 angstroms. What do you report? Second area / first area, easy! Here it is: 0.51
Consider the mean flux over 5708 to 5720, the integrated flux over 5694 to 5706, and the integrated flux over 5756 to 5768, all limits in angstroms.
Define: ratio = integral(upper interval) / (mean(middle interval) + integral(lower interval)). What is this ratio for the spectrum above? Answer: 1.0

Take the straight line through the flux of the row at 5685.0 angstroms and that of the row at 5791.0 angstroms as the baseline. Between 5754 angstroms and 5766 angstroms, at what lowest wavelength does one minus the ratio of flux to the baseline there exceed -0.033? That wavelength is 5761.0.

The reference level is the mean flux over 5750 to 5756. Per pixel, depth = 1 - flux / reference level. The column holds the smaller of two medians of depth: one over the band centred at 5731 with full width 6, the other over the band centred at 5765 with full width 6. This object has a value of 0.076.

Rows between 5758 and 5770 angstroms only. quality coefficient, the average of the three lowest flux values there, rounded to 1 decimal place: 9.7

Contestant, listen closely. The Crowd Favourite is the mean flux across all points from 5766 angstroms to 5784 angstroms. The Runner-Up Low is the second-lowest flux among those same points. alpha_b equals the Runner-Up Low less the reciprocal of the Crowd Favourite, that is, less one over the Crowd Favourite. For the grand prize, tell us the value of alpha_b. 9.6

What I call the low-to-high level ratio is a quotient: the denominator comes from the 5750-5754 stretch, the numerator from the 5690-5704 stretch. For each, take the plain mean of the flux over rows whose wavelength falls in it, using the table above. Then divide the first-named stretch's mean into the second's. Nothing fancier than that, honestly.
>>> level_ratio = 0.85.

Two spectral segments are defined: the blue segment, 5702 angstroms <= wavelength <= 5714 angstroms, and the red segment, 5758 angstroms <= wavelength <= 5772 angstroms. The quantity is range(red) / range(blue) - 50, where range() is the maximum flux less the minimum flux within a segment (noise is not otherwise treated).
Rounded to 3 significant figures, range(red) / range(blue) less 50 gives -47.1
